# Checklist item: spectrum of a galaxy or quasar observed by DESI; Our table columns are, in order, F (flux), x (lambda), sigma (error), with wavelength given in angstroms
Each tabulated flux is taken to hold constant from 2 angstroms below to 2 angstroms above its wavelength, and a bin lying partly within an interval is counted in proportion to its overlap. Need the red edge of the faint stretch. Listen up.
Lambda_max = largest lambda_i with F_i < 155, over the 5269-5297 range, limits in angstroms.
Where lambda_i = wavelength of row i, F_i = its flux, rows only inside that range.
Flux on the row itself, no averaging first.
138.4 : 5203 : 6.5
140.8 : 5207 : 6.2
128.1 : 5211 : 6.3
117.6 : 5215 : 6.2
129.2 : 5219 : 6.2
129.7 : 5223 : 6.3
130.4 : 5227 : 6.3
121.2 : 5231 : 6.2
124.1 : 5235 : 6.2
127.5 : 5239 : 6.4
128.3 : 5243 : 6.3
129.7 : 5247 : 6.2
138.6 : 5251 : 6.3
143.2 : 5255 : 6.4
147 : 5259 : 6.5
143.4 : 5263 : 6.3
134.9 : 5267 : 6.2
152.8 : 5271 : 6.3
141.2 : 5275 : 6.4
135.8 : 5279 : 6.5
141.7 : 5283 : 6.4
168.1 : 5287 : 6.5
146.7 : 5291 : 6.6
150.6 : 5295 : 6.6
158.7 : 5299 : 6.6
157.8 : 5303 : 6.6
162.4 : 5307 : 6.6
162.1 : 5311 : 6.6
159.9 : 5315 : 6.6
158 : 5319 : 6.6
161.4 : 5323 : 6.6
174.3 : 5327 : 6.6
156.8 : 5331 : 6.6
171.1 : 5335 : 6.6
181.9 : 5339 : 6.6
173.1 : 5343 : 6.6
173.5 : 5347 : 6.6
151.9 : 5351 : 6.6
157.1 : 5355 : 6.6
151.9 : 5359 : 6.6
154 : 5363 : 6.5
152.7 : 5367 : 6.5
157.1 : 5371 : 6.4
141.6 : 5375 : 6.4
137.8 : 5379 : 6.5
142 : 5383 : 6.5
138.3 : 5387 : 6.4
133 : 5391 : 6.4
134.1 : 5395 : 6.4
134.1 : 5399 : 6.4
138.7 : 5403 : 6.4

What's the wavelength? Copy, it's 5295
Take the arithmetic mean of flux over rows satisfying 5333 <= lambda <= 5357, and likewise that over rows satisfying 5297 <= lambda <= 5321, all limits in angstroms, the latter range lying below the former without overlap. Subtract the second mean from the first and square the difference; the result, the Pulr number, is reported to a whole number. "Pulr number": 69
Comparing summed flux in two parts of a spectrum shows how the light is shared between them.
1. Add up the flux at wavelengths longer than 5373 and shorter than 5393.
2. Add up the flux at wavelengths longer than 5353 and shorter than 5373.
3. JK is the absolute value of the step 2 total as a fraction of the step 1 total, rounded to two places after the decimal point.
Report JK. 1.12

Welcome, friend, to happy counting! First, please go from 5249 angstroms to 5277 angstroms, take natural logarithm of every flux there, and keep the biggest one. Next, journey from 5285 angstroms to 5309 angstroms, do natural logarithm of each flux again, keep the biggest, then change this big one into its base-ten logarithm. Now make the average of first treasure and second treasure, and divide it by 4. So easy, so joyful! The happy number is 0.717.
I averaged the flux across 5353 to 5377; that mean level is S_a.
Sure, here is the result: 152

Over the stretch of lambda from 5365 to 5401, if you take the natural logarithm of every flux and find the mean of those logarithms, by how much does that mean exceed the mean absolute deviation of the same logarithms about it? 4.90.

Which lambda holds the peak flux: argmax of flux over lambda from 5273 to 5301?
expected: 5287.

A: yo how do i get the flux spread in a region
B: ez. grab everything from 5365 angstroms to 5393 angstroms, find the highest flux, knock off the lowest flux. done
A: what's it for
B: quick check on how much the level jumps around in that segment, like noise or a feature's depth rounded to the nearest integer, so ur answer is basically 24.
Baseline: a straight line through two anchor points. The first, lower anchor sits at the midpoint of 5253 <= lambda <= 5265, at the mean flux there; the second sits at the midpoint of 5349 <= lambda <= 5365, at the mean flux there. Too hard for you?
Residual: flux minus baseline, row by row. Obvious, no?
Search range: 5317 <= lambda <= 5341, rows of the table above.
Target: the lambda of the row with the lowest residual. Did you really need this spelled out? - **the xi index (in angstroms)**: 5331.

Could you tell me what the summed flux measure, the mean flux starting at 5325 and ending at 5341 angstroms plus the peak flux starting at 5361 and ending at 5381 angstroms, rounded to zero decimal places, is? 328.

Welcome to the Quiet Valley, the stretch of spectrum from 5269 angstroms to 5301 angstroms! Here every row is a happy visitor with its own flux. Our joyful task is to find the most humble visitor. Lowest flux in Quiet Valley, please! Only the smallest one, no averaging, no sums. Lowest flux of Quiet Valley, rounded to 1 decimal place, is 135.8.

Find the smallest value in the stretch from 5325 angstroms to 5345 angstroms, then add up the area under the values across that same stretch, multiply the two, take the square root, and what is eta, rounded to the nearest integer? 733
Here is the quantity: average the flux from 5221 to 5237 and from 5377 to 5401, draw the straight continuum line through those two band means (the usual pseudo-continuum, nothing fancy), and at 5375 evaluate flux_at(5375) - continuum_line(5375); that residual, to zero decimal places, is 6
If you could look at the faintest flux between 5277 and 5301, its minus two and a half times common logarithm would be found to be -5.33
